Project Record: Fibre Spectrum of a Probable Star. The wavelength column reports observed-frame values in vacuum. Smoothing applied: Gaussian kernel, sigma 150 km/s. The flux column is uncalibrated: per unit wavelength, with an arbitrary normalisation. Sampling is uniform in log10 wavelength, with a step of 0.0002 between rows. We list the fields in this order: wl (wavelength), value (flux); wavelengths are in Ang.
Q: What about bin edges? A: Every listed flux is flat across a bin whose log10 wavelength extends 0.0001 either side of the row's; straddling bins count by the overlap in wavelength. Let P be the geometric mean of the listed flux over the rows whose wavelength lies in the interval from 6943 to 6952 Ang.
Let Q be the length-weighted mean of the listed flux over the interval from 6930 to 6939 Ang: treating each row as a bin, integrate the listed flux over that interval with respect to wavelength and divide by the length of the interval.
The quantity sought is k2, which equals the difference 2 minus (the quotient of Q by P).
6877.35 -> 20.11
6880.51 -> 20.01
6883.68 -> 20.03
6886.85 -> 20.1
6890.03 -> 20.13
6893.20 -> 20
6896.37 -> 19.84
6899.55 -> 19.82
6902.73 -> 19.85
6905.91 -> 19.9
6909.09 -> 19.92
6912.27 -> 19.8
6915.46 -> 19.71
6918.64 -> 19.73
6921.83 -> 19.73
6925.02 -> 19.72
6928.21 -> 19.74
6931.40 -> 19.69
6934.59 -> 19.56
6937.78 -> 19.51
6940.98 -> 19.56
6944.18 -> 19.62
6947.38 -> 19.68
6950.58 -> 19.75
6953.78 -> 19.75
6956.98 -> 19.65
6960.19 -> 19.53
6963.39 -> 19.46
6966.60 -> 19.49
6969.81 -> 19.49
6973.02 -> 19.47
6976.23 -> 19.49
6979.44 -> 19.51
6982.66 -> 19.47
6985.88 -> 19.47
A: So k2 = 1.004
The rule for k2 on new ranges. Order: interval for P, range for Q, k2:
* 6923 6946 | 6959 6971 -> 1.007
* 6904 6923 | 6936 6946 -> 1.012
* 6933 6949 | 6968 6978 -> 1.005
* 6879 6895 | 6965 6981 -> 1.028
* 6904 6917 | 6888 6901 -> 0.994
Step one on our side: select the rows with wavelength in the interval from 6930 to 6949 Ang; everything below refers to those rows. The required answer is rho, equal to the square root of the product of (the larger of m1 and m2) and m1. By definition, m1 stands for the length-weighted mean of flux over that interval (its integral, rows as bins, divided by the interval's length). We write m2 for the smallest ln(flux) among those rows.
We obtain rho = 19.6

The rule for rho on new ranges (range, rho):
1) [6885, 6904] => 20.0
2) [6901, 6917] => 19.8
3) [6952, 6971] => 19.6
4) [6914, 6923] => 19.7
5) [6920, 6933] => 19.7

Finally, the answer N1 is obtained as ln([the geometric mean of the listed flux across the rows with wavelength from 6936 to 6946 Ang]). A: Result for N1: 2.97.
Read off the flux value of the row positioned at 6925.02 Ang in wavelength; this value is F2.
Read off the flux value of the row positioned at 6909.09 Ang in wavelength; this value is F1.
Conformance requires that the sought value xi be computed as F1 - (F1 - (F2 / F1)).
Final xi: 0.99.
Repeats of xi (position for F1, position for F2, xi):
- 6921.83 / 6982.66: 0.99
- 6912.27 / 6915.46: 1.00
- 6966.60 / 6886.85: 1.03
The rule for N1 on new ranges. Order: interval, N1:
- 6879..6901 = 3.00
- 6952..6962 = 2.98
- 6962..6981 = 2.97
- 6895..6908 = 2.99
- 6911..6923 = 2.98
